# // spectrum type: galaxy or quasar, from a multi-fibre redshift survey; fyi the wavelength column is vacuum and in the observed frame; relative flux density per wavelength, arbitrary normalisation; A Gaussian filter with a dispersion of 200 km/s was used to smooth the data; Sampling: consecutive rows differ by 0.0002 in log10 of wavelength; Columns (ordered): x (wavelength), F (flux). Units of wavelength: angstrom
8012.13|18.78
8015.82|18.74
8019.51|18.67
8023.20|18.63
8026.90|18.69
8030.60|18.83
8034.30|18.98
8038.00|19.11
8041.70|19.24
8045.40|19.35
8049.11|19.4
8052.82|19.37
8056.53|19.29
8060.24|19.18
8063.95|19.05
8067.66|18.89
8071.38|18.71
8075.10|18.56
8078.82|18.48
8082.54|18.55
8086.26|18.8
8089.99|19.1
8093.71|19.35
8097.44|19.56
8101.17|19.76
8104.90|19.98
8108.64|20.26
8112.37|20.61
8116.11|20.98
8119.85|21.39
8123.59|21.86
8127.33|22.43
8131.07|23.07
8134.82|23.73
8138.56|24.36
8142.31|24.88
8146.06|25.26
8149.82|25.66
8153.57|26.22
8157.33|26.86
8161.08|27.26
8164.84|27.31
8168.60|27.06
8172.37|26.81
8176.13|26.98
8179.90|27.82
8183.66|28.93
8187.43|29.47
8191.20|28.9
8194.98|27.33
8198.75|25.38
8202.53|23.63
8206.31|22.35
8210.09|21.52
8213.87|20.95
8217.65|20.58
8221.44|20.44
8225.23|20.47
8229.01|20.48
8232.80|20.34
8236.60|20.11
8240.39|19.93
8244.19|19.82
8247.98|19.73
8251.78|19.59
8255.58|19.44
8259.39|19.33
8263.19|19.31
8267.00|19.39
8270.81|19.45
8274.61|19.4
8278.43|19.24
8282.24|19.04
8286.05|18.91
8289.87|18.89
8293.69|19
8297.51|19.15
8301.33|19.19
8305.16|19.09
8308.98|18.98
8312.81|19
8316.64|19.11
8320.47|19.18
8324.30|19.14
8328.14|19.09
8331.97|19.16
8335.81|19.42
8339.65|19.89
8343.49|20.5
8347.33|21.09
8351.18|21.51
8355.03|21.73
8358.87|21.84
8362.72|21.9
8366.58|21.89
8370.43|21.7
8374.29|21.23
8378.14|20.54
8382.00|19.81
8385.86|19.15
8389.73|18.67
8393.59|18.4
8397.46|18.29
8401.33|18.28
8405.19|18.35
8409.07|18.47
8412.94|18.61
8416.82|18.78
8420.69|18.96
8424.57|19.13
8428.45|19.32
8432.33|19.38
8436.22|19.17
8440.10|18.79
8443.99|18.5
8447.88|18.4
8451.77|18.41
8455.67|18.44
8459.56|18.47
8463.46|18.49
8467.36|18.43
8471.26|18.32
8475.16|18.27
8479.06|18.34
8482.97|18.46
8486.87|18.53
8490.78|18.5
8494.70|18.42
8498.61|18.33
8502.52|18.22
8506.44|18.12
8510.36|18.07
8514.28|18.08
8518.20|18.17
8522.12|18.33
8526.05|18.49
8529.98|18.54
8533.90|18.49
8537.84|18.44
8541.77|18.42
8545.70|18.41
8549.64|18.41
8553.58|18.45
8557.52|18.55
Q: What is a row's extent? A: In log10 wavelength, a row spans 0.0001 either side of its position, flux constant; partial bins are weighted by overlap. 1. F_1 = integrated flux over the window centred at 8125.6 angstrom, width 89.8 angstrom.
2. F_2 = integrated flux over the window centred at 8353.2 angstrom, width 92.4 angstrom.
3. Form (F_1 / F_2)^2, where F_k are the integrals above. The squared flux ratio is 1.21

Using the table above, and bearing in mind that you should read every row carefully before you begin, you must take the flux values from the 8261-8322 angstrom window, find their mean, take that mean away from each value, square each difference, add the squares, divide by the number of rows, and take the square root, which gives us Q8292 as 0.17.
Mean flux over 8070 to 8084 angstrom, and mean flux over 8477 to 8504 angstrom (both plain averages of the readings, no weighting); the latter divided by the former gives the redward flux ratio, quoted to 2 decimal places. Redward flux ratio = 0.99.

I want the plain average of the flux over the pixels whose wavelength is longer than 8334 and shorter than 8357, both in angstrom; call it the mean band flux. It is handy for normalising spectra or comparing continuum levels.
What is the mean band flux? 21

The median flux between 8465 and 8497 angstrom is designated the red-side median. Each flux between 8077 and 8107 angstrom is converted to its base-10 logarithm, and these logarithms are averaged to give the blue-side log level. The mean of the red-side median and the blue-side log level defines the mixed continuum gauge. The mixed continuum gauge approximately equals 9.9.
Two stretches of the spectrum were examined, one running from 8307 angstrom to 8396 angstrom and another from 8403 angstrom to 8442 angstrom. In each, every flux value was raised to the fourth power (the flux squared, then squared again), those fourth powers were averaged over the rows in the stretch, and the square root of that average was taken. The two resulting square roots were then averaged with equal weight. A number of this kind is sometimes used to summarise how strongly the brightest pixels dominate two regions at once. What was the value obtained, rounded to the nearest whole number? 383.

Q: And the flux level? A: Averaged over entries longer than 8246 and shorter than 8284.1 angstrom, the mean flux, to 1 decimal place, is 19.4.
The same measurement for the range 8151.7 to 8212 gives 26.5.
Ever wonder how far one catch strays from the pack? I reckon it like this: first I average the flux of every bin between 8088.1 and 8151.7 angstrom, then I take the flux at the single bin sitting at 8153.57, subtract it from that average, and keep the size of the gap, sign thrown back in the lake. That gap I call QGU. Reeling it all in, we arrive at 4.3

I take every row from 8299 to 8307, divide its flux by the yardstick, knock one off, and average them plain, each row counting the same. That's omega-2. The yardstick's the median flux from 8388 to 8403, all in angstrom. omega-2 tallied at 0.04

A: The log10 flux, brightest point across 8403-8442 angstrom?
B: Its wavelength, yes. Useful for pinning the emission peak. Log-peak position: 8432.33 angstrom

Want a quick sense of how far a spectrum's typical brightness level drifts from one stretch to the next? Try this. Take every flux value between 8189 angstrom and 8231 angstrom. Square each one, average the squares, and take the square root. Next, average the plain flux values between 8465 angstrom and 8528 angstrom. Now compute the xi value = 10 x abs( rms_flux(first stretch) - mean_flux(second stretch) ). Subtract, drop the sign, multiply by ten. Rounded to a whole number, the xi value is 48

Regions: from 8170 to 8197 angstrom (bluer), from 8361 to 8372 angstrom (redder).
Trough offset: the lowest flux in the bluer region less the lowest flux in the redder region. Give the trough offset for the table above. 5.1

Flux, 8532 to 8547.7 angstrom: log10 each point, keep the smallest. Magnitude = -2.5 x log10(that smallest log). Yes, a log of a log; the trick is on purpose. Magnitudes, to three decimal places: -0.255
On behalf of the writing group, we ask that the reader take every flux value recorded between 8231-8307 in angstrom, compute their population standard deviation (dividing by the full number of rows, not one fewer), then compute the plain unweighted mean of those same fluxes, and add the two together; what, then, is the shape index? 20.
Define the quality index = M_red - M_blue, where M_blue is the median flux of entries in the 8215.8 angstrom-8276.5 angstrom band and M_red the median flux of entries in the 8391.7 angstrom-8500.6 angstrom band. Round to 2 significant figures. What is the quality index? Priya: -1.3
